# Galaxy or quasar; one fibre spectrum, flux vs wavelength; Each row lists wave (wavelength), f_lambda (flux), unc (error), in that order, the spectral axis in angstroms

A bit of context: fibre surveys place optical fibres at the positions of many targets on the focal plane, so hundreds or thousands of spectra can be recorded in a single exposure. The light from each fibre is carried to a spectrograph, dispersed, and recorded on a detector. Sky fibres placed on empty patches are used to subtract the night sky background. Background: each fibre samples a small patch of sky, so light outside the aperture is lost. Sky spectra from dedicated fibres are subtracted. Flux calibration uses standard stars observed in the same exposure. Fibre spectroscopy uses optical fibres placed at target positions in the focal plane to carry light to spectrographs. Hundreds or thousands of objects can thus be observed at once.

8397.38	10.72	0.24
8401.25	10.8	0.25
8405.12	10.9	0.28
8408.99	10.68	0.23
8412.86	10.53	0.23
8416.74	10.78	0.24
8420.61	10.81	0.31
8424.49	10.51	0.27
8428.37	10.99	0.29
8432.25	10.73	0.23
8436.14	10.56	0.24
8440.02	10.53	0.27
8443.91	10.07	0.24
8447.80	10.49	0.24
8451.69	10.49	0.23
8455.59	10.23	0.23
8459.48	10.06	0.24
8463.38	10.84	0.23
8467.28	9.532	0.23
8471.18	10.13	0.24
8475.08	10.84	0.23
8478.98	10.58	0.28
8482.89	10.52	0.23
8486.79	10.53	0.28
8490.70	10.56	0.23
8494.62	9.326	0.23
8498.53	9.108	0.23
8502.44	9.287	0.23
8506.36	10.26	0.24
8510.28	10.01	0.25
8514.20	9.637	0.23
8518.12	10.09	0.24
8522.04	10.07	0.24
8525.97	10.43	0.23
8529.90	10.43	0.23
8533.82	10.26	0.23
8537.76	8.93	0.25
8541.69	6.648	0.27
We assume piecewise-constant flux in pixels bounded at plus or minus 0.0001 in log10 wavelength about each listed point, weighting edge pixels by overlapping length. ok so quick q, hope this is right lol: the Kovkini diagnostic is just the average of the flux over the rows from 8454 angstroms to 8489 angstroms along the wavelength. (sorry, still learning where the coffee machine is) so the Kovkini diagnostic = 10.4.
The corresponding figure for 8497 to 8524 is 9.8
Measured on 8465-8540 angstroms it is 10.0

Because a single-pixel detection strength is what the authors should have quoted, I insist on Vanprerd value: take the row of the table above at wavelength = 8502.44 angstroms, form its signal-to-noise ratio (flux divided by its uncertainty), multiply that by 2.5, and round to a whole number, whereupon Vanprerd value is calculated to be 101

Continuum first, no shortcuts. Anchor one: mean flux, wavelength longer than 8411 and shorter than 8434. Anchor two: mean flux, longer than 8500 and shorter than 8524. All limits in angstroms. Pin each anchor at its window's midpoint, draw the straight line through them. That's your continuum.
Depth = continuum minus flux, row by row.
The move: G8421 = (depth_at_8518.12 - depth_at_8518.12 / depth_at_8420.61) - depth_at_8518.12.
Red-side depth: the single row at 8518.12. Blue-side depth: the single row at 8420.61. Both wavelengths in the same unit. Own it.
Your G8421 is -4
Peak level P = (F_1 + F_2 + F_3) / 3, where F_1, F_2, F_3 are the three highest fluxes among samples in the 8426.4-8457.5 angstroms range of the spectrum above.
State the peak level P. 10.76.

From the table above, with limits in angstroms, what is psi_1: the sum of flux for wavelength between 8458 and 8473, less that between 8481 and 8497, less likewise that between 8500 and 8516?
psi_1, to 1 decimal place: -39.6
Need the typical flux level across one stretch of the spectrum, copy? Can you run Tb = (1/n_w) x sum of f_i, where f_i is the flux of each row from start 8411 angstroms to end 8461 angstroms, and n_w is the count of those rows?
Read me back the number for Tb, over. 10.5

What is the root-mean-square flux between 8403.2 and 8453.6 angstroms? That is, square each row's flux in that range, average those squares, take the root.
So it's 10.6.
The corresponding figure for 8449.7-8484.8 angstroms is 10.4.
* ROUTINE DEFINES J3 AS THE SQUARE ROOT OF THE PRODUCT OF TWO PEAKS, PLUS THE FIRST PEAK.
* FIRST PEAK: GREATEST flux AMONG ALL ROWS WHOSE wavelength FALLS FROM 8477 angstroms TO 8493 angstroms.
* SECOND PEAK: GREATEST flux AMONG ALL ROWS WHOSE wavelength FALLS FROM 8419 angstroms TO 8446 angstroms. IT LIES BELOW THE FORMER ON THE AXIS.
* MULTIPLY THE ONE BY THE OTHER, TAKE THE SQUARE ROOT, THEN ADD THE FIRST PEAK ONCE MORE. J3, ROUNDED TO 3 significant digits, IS 21.4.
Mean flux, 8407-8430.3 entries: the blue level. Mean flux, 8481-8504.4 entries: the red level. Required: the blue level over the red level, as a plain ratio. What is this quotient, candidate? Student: 1.08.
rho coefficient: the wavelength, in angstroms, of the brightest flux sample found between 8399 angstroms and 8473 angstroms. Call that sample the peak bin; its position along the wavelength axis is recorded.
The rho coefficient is 8428.37 angstroms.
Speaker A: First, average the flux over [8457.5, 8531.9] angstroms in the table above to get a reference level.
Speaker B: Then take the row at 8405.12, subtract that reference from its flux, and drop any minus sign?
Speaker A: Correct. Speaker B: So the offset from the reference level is 0.8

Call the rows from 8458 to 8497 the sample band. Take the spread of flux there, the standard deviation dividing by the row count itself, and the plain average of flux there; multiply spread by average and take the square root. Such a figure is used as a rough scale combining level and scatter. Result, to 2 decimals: 2.26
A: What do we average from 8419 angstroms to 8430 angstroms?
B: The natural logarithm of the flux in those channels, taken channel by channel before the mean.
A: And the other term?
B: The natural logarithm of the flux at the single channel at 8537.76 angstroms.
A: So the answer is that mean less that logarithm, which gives 0.19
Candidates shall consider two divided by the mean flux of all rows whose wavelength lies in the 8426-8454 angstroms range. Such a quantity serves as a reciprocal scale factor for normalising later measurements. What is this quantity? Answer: 0.190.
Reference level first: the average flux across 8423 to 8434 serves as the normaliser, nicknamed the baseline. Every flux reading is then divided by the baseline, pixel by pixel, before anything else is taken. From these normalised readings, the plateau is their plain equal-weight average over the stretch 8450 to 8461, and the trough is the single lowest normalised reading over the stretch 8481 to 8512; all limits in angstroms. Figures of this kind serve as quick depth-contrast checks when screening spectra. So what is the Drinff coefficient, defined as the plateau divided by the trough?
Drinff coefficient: 1.13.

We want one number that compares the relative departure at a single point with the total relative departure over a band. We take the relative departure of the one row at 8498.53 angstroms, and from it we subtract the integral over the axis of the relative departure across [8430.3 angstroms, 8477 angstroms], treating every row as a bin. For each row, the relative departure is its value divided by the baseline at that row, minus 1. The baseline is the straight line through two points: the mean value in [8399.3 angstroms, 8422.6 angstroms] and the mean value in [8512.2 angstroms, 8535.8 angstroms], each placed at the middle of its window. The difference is 0.55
